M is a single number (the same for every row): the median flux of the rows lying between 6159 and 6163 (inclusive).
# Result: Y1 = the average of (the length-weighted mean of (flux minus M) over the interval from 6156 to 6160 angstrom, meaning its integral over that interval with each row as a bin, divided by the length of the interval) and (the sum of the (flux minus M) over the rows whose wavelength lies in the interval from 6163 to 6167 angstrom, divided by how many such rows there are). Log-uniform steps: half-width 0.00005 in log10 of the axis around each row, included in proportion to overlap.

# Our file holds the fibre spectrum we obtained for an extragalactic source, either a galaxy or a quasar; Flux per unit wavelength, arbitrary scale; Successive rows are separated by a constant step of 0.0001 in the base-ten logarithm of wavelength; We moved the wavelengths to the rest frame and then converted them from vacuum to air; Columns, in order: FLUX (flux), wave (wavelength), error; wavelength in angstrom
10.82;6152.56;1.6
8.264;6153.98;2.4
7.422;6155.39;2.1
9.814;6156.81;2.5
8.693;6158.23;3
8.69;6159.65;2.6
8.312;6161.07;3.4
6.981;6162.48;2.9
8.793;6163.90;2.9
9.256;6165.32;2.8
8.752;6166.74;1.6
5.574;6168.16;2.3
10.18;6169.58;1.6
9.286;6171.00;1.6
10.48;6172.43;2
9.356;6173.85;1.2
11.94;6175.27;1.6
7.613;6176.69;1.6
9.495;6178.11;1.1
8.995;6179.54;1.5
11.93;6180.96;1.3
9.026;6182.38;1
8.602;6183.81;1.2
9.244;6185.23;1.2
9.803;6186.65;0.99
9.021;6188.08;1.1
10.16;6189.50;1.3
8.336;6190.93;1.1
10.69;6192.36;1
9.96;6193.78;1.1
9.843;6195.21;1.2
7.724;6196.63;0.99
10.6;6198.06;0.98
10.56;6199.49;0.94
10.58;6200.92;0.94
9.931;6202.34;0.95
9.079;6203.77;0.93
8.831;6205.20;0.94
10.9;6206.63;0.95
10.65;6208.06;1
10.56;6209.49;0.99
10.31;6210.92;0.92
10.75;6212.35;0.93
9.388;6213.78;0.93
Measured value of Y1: 0.7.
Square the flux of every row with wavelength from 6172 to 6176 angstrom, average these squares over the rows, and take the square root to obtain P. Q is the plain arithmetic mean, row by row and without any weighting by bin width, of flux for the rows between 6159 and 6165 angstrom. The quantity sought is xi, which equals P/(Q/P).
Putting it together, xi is 13.8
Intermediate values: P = 10.6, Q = 8.2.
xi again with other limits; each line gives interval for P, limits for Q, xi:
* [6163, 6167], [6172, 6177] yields 8.1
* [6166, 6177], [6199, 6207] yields 8.7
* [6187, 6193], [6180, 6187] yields 9.5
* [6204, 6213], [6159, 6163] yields 13.4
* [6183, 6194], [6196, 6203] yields 9.1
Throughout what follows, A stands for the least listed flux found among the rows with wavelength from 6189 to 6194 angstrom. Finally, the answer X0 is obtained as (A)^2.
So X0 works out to 69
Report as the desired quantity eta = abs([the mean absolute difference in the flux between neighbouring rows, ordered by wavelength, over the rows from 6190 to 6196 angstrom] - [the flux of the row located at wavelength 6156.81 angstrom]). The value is 8.7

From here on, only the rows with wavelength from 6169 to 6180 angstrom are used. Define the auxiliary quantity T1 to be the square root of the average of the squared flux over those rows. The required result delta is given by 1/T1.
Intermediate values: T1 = 9.74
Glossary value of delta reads 0.103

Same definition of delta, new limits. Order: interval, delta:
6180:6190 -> 0.103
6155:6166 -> 0.117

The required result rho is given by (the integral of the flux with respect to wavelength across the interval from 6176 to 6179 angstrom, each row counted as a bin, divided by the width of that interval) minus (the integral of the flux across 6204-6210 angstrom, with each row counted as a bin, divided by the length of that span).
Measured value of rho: -1.6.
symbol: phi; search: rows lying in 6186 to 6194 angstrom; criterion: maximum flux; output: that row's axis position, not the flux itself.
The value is 6192.36 angstrom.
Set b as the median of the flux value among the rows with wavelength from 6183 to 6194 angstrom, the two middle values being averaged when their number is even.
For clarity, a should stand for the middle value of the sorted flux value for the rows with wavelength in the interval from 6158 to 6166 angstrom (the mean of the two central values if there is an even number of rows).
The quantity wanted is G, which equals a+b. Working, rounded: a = 8.7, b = 9.5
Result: 18.2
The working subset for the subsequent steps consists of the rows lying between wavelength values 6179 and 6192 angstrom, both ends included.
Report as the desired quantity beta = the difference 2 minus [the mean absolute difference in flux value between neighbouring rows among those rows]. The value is 0.60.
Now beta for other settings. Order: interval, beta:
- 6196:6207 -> 1.04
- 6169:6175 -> 0.93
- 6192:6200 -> 0.82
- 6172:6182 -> -0.23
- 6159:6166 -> 1.00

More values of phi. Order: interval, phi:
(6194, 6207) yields 6206.63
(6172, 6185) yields 6175.27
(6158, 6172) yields 6169.58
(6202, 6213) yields 6206.63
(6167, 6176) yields 6175.27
